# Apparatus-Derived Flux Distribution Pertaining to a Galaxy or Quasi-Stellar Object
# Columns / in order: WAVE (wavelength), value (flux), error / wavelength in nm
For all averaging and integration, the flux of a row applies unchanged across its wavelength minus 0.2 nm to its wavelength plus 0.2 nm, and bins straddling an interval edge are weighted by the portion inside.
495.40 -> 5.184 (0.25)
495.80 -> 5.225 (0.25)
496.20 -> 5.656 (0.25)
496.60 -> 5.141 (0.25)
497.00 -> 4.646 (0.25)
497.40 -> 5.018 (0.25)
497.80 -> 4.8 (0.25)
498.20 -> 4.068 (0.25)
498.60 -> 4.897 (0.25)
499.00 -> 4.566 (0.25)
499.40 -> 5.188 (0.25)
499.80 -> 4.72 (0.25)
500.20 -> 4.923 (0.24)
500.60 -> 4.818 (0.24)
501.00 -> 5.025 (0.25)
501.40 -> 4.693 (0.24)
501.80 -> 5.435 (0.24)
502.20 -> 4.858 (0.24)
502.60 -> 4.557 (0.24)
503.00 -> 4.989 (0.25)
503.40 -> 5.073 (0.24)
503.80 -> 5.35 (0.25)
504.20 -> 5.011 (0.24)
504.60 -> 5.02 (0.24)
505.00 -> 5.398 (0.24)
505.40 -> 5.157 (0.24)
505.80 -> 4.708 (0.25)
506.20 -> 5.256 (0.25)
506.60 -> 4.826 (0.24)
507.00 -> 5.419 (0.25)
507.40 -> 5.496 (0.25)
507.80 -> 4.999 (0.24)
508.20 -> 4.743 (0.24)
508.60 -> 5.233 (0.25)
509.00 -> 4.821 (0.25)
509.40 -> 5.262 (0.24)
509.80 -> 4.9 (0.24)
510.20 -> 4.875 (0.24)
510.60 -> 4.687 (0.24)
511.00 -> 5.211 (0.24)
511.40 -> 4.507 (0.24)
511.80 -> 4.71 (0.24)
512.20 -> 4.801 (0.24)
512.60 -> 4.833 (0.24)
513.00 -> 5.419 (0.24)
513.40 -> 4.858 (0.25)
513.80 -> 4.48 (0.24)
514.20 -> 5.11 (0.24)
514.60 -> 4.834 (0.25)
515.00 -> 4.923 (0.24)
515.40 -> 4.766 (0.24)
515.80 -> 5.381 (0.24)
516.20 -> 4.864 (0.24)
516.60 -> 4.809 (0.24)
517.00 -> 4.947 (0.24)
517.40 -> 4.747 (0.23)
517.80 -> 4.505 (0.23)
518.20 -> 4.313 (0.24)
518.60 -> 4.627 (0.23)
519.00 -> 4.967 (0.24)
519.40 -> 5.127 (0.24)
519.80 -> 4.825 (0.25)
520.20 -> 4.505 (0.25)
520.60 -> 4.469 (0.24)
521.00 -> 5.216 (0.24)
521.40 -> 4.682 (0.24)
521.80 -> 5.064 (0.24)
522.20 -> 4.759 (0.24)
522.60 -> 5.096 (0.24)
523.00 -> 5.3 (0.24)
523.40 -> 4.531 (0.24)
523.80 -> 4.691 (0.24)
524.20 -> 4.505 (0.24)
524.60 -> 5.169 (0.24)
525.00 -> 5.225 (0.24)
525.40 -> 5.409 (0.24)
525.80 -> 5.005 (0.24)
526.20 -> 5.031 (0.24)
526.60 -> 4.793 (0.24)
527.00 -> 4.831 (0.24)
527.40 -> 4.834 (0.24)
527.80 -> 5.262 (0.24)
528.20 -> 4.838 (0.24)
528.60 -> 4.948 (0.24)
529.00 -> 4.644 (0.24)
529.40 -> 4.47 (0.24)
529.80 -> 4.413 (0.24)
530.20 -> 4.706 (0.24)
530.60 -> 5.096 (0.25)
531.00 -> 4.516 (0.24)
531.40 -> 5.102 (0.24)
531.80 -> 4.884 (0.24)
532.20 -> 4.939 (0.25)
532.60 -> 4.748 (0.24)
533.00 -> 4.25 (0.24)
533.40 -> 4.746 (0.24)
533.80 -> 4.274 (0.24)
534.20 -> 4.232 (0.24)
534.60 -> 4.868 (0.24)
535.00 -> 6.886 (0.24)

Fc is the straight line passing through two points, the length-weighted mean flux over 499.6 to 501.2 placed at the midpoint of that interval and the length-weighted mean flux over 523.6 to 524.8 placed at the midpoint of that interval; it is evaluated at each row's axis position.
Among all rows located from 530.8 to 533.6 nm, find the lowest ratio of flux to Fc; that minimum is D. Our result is 0.89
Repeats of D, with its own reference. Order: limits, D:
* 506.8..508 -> 1.03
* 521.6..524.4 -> 0.94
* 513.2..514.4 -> 0.93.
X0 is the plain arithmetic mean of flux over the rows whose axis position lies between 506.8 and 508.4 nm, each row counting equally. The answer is 5.2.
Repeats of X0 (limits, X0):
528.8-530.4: 4.6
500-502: 5.0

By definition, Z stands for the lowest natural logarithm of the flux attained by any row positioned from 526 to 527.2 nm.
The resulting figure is 1.57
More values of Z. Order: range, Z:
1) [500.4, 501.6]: 1.55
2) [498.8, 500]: 1.52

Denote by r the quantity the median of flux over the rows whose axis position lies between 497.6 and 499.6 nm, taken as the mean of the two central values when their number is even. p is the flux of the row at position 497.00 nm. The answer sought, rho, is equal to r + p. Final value 9.4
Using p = 4.646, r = 4.80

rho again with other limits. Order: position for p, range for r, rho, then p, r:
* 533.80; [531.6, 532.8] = 9.2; 4.274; 4.88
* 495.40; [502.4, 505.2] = 10.2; 5.184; 5.02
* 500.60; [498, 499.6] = 9.5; 4.818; 4.73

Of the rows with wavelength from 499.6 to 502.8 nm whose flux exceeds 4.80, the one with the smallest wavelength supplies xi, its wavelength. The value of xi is 500.20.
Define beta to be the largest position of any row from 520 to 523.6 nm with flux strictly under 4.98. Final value 523.40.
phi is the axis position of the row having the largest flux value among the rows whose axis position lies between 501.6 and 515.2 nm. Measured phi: 507.40 nm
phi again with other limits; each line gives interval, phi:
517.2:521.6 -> 521.00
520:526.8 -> 525.40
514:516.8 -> 515.80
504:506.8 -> 505.00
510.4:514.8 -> 513.00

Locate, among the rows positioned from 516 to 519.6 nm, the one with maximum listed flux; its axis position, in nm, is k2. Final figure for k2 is 519.40 nm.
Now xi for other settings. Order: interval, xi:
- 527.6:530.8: 527.80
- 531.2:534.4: 531.40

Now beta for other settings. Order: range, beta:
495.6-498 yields 497.80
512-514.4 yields 513.80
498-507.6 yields 506.60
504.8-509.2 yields 509.00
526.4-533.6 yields 533.40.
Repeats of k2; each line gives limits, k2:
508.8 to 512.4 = 509.40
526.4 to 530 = 527.80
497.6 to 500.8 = 499.40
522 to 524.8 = 523.00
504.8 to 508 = 507.40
